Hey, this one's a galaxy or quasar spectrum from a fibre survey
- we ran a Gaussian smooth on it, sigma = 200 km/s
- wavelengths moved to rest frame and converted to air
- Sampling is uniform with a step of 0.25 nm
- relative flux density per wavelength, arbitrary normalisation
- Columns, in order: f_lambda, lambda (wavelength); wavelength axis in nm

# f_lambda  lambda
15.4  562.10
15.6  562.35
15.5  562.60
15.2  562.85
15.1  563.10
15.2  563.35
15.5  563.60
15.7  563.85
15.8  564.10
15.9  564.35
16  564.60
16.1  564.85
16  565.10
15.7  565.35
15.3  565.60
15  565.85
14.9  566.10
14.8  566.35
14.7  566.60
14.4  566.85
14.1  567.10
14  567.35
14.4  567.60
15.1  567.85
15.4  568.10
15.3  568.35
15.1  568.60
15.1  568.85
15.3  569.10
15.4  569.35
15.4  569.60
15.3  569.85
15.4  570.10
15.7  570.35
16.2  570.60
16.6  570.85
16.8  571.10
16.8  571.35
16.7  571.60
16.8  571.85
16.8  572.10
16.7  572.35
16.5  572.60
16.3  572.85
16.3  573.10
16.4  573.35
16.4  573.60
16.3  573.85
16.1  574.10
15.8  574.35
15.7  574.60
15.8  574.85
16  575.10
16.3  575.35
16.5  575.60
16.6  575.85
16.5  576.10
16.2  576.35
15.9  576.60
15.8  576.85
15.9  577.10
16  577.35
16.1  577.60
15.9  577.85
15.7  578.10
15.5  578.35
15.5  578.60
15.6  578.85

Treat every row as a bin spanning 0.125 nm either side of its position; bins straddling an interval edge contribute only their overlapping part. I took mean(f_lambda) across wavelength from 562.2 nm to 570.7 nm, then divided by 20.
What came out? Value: 0.764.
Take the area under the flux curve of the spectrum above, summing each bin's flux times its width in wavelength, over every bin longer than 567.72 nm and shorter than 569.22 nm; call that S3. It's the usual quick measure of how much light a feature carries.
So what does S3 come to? 22.8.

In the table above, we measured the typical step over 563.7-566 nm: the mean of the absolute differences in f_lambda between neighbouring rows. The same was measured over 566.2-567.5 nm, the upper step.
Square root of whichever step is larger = 0.447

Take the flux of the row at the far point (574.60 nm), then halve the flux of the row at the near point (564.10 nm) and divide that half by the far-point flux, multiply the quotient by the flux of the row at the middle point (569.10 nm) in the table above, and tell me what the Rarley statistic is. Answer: 7.7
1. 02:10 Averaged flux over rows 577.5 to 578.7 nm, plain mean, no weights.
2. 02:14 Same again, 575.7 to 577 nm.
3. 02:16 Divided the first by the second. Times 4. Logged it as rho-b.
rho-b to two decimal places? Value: 3.89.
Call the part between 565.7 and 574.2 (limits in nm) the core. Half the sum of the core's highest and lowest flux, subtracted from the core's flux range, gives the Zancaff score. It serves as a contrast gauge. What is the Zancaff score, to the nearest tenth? -12.6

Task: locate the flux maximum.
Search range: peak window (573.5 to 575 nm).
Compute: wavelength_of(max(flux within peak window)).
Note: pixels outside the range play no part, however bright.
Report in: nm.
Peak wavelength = 573.60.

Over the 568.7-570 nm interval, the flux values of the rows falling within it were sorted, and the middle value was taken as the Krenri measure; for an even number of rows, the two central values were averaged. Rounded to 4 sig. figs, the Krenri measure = 15.30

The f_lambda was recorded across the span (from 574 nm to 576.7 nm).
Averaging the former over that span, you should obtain 16.1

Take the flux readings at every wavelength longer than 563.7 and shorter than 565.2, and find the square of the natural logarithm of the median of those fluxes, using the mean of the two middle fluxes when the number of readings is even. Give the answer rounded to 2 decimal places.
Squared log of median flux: 7.67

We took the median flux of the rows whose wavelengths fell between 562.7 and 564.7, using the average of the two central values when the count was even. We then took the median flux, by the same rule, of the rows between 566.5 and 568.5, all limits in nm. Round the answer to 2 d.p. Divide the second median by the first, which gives 0.93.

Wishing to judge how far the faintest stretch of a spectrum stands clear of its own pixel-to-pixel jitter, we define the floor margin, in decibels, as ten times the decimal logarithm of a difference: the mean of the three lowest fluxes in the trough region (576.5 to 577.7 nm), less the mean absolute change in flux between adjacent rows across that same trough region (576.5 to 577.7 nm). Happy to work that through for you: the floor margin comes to 11.98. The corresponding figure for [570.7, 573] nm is 12.14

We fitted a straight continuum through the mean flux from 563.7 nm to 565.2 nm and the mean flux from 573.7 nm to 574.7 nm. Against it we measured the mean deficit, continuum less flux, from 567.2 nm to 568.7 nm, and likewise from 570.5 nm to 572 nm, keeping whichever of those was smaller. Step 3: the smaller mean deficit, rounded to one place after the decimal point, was -0.7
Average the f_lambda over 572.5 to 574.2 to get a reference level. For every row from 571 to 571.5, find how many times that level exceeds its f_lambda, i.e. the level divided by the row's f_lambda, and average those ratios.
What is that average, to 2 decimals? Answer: 0.97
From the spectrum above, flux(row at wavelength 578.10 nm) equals 15.7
